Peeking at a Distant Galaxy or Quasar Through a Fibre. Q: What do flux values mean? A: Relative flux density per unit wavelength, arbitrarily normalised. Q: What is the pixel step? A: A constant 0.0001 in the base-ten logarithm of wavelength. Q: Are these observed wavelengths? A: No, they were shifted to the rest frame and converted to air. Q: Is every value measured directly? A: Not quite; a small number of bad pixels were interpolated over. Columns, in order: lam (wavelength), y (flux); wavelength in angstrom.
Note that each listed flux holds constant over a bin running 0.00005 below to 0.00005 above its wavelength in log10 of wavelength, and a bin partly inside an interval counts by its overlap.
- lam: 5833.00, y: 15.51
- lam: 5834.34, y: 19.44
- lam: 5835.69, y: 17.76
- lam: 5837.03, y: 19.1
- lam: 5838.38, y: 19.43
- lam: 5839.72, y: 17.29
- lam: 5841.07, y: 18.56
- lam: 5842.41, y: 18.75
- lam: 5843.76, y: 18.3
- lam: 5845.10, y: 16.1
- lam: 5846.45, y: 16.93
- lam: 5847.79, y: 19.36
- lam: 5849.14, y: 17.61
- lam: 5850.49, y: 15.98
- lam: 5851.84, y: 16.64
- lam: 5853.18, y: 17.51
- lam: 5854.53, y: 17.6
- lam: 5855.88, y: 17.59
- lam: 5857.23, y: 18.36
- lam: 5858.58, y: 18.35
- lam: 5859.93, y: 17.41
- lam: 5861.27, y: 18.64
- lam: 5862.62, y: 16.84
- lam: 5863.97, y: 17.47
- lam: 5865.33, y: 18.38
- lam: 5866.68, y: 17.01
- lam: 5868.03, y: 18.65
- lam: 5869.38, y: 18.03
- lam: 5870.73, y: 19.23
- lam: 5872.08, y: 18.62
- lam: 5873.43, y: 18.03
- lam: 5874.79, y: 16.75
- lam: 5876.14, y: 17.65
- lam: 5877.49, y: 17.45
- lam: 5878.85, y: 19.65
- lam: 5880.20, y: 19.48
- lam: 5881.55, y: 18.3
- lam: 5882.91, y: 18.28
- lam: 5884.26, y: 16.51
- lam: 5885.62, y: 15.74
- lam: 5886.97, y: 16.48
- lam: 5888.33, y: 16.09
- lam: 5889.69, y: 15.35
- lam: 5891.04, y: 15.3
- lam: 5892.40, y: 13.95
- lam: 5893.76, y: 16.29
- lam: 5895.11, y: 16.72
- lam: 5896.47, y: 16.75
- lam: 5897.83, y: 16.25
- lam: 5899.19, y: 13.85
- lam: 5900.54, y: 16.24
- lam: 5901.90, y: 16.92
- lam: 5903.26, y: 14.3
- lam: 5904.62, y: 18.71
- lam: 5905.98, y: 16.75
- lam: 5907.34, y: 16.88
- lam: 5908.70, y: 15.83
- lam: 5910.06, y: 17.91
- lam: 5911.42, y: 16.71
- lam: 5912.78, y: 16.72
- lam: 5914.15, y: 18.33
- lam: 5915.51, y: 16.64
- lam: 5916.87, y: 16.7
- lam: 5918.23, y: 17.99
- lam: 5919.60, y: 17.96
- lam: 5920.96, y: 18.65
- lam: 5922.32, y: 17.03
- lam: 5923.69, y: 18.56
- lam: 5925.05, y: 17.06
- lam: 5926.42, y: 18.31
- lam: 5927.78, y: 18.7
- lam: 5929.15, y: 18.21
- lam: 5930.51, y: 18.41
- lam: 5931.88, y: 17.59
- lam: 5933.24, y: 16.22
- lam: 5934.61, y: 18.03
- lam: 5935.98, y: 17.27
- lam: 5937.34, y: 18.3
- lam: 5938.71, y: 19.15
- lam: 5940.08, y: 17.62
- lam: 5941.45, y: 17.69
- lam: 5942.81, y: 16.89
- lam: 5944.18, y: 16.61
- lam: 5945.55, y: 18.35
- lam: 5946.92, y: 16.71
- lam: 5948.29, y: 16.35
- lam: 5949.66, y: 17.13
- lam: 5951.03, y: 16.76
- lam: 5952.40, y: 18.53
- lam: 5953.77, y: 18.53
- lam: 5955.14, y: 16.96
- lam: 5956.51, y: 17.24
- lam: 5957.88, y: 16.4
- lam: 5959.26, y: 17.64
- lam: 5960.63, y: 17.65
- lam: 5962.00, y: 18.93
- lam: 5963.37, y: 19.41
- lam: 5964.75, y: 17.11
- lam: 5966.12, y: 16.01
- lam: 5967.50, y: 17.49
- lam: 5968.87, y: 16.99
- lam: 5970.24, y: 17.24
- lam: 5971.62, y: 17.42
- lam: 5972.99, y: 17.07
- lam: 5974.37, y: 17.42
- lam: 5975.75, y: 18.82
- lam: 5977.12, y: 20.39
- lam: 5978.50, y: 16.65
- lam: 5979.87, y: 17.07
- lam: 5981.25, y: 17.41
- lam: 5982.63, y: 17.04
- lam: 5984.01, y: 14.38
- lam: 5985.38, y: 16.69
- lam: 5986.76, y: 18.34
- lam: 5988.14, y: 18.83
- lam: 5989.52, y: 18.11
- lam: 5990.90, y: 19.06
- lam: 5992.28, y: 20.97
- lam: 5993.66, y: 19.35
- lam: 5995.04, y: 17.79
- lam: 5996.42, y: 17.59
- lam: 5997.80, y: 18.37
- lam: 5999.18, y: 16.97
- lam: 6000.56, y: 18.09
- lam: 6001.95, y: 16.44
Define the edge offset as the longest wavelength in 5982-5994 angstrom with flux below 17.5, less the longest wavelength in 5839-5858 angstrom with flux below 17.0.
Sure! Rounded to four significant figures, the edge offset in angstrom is 133.5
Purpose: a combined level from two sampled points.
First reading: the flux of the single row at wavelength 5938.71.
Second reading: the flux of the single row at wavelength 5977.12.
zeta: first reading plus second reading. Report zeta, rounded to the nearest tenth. 39.5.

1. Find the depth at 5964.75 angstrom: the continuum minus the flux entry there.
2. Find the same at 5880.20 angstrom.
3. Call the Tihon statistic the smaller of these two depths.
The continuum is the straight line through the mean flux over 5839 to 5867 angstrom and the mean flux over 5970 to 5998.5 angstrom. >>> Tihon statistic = -1.8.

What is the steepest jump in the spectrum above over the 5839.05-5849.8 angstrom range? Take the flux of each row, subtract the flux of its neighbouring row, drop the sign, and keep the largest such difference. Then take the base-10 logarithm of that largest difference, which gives 0.39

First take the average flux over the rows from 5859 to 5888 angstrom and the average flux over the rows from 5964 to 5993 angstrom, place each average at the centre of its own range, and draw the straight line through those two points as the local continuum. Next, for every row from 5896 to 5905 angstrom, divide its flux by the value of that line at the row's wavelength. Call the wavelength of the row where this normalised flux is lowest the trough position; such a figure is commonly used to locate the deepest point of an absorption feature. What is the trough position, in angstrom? 5899.19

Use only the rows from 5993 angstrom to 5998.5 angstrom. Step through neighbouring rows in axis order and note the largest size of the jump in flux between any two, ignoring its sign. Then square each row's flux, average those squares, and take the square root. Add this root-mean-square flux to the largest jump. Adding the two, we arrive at 19.8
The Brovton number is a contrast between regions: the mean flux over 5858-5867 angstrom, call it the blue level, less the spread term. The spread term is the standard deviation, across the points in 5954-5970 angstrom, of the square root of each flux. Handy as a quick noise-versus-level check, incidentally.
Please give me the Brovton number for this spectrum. 17.6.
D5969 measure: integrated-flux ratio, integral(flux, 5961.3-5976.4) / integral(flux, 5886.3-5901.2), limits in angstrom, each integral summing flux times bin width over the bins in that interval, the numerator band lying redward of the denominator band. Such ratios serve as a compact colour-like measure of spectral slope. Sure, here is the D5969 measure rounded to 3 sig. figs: 1.13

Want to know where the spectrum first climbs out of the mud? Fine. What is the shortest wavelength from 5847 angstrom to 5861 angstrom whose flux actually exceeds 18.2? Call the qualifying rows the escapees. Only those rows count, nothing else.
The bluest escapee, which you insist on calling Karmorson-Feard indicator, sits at 5847.79 angstrom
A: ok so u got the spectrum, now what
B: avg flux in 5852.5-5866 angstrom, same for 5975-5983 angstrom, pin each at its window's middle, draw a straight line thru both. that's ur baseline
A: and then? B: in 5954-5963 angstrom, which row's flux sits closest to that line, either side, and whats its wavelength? 5960.63 angstrom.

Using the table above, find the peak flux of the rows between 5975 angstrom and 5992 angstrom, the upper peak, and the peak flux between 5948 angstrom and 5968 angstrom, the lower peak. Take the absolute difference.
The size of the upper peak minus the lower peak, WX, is 0.980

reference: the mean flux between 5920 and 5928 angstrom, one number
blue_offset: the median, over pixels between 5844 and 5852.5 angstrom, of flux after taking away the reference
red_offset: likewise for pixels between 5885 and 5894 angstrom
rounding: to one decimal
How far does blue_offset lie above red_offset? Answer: 1.0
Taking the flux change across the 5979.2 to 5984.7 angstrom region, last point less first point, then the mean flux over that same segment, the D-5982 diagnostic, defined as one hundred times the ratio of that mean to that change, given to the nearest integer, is -612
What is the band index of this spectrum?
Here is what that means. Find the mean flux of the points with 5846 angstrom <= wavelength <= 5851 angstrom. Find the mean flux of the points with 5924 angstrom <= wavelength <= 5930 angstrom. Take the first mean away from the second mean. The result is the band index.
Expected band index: 0.6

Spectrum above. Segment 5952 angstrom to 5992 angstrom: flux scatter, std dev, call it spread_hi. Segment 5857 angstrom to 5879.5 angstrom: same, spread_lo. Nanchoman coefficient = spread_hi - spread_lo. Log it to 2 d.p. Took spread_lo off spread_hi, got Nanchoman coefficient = 0.36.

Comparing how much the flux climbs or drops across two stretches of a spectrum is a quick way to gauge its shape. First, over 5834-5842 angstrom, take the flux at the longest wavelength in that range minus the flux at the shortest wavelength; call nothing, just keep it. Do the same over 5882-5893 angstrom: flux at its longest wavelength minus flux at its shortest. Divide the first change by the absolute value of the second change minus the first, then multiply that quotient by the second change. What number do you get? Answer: 1.10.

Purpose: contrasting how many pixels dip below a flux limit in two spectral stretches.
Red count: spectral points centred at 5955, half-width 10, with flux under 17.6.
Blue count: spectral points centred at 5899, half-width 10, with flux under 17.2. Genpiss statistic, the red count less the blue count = -6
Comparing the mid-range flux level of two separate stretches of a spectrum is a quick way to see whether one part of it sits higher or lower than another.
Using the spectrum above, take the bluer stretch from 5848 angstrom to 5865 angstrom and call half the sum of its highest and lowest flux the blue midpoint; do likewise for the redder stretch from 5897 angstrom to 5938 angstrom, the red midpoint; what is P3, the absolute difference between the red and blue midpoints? 1.0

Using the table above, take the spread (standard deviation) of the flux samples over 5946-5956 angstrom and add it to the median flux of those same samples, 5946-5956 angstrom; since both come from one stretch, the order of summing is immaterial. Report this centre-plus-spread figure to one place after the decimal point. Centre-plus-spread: 17.8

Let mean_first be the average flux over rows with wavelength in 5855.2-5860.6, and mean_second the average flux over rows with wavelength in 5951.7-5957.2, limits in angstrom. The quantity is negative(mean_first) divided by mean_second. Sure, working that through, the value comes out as -1.01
